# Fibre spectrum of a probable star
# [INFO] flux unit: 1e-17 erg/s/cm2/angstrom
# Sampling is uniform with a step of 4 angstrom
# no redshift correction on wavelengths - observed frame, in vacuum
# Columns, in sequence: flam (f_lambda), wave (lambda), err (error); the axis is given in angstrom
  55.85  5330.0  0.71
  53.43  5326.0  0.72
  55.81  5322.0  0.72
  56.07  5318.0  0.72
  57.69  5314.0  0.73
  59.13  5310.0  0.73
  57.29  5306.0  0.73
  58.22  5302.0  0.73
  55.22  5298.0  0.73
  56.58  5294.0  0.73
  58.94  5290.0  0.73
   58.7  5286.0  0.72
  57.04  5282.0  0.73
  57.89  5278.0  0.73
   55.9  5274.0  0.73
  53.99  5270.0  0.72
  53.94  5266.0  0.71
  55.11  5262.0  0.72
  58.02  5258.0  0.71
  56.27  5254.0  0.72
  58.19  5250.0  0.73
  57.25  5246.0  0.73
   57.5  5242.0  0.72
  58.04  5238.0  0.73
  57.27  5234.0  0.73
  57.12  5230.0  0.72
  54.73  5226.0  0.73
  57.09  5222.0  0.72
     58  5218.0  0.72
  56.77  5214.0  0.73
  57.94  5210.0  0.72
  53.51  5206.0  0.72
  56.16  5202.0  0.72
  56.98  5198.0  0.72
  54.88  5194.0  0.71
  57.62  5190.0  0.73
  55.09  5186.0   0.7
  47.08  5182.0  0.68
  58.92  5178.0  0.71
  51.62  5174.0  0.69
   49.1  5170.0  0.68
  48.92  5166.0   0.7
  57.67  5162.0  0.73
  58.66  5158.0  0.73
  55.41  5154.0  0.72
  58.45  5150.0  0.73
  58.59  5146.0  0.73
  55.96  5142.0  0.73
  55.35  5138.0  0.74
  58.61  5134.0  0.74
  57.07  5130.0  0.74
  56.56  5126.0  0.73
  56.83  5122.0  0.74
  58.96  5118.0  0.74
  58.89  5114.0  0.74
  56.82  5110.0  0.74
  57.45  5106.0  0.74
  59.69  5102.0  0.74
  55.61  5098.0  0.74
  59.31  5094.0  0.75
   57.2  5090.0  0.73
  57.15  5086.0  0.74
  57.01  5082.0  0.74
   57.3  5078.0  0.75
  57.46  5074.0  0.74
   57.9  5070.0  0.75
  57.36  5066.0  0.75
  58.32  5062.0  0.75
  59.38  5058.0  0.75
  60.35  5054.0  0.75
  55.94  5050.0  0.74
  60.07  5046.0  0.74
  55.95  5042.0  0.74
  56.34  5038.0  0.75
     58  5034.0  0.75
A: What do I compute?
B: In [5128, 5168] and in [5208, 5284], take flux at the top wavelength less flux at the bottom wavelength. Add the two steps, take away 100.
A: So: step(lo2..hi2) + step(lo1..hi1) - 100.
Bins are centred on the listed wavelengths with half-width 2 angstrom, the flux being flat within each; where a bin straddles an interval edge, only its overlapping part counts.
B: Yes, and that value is -109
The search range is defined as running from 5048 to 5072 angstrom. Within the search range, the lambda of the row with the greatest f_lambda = 5054.0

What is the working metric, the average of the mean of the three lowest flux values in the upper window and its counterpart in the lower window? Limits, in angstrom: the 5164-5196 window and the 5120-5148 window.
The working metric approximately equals 52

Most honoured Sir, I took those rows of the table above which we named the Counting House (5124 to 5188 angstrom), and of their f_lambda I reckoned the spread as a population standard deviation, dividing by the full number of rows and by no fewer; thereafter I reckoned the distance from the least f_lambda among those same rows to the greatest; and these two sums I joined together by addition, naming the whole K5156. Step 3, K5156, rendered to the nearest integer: 16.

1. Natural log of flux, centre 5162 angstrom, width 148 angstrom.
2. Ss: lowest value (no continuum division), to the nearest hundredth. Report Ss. 3.85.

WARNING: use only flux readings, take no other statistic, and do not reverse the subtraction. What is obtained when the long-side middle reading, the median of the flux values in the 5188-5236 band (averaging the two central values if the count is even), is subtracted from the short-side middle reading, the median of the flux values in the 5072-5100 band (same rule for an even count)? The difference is 0.2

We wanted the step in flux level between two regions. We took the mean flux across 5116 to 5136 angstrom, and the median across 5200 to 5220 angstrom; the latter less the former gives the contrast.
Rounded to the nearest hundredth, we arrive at -0.84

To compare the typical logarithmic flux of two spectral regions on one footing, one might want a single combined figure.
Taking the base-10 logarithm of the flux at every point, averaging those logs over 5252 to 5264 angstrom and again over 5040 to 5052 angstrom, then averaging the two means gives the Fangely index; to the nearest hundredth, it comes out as 1.75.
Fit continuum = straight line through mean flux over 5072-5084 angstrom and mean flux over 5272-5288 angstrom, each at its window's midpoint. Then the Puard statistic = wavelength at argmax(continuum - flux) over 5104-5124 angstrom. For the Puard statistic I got 5110.0 angstrom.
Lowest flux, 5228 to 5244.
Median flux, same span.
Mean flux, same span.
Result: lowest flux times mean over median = 57.2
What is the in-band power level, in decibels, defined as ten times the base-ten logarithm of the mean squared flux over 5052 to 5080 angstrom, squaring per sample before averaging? 35.3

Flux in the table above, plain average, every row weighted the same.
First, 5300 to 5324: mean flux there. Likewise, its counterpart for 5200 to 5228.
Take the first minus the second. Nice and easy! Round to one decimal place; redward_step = 1.1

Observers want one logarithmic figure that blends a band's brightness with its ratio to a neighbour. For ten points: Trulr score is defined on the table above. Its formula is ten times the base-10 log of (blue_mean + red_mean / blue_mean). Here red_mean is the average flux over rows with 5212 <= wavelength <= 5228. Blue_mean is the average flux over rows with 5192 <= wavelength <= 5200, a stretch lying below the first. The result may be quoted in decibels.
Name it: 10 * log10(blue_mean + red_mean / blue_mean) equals 17.6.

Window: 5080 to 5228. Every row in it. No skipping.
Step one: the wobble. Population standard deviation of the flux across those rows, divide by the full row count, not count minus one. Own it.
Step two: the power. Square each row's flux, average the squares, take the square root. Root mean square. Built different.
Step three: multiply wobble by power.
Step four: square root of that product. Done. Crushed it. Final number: 12.7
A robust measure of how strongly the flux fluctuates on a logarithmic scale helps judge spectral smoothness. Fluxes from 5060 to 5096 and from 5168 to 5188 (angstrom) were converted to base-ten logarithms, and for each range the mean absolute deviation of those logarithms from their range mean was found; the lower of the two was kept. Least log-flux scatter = 0.0042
